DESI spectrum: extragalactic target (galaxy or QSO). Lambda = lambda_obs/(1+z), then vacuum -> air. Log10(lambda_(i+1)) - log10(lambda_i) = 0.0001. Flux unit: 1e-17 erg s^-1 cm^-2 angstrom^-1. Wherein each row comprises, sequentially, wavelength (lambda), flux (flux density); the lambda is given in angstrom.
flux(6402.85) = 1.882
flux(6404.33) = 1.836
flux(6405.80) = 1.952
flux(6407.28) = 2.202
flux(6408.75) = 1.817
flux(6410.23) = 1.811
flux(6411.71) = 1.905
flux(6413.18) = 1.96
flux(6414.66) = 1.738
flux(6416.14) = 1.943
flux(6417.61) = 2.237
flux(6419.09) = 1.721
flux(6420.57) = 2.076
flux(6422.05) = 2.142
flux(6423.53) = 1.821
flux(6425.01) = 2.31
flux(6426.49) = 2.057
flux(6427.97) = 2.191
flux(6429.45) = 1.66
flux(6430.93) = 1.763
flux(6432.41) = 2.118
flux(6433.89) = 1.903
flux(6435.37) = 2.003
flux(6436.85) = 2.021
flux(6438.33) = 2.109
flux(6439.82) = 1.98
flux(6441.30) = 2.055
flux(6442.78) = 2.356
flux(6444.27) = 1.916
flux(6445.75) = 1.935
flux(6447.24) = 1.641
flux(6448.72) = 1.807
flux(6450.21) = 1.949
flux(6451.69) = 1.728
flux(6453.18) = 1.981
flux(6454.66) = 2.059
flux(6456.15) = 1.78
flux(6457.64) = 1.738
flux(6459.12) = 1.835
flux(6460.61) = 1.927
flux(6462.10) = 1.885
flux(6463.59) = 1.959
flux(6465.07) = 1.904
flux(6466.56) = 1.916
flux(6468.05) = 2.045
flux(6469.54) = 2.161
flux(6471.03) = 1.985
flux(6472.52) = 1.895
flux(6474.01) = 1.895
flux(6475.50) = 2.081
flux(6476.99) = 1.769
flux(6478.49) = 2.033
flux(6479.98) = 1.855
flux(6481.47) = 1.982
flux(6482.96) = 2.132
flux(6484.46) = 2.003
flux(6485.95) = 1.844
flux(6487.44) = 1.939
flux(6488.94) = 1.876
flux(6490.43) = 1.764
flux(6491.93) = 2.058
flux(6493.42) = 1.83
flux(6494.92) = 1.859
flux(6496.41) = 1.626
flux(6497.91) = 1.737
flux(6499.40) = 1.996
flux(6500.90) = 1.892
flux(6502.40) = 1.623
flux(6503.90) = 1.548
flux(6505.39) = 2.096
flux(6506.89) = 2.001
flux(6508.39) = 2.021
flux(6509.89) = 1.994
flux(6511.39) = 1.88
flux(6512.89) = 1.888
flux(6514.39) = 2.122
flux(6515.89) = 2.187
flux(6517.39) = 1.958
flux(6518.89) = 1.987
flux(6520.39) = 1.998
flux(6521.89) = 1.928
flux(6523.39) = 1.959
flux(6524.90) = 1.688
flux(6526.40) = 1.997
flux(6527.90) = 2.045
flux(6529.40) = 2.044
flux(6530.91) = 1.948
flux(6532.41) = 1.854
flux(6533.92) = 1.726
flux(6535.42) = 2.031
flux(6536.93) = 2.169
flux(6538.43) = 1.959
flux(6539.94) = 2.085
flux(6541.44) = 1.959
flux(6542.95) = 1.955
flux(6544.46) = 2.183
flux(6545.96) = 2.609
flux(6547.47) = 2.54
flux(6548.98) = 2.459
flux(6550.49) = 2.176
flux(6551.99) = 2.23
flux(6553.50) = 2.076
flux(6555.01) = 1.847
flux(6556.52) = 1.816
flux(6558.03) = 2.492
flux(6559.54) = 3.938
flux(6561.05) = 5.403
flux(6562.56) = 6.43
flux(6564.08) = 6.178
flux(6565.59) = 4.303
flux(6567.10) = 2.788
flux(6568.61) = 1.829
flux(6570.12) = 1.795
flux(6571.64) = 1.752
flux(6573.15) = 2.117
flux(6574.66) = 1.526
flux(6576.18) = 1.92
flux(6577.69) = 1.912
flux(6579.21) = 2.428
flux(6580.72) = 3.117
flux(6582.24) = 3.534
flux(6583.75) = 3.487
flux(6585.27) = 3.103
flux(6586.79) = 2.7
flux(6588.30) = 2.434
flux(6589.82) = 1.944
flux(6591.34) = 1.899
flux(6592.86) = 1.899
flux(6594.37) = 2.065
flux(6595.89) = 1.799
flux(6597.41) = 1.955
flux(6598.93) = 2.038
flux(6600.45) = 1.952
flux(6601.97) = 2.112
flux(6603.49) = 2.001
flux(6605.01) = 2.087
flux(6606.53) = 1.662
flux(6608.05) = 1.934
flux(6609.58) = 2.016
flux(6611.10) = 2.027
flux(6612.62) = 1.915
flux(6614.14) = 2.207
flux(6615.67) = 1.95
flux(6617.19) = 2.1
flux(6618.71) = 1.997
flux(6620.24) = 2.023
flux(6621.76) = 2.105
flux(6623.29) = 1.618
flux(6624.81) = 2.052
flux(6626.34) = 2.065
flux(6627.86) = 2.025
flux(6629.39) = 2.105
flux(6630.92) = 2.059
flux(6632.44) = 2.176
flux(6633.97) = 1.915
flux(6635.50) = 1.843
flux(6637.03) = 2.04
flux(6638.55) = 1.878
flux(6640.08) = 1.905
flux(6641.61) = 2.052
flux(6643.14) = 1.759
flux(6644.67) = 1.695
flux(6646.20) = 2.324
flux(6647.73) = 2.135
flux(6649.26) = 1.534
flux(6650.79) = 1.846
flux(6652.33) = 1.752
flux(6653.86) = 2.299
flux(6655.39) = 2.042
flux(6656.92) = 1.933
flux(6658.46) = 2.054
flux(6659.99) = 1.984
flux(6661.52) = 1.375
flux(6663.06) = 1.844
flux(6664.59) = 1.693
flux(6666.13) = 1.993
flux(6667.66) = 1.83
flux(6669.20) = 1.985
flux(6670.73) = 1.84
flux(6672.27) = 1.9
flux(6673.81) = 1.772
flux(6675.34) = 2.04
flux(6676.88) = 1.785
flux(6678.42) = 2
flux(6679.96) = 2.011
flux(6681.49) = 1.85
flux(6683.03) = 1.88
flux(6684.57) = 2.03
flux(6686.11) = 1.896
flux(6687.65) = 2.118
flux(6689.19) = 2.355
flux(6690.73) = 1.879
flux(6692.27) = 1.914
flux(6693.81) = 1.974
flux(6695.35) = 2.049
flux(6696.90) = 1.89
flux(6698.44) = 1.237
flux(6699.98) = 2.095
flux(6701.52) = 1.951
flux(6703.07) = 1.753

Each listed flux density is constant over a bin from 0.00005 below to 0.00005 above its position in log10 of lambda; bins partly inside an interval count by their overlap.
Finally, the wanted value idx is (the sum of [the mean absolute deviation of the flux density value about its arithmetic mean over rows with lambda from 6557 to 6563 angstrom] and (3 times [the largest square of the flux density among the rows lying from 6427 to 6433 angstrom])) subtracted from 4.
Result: -11.8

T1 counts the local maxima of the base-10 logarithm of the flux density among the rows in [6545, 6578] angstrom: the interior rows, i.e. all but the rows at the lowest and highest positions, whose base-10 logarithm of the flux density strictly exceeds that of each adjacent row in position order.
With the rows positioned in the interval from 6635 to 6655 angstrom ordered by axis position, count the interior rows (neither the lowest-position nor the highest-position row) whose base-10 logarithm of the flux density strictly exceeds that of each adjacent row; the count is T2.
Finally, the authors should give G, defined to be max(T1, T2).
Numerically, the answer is 4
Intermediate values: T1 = 4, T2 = 4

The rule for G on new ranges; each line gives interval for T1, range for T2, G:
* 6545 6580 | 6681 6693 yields 4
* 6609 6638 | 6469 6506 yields 7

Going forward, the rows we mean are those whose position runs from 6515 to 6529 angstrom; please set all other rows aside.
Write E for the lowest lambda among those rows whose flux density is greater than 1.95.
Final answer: 6515.89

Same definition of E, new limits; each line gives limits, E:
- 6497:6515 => 6499.40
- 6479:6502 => 6481.47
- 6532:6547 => 6535.42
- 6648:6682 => 6653.86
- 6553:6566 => 6553.50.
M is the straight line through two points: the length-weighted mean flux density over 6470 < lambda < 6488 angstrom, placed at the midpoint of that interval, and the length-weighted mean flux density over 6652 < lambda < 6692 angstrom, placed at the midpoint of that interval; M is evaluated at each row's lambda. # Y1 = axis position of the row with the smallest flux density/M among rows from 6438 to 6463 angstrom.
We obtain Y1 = 6447.24 angstrom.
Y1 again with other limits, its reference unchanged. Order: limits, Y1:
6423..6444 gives 6429.45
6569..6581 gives 6574.66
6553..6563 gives 6556.52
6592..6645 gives 6623.29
